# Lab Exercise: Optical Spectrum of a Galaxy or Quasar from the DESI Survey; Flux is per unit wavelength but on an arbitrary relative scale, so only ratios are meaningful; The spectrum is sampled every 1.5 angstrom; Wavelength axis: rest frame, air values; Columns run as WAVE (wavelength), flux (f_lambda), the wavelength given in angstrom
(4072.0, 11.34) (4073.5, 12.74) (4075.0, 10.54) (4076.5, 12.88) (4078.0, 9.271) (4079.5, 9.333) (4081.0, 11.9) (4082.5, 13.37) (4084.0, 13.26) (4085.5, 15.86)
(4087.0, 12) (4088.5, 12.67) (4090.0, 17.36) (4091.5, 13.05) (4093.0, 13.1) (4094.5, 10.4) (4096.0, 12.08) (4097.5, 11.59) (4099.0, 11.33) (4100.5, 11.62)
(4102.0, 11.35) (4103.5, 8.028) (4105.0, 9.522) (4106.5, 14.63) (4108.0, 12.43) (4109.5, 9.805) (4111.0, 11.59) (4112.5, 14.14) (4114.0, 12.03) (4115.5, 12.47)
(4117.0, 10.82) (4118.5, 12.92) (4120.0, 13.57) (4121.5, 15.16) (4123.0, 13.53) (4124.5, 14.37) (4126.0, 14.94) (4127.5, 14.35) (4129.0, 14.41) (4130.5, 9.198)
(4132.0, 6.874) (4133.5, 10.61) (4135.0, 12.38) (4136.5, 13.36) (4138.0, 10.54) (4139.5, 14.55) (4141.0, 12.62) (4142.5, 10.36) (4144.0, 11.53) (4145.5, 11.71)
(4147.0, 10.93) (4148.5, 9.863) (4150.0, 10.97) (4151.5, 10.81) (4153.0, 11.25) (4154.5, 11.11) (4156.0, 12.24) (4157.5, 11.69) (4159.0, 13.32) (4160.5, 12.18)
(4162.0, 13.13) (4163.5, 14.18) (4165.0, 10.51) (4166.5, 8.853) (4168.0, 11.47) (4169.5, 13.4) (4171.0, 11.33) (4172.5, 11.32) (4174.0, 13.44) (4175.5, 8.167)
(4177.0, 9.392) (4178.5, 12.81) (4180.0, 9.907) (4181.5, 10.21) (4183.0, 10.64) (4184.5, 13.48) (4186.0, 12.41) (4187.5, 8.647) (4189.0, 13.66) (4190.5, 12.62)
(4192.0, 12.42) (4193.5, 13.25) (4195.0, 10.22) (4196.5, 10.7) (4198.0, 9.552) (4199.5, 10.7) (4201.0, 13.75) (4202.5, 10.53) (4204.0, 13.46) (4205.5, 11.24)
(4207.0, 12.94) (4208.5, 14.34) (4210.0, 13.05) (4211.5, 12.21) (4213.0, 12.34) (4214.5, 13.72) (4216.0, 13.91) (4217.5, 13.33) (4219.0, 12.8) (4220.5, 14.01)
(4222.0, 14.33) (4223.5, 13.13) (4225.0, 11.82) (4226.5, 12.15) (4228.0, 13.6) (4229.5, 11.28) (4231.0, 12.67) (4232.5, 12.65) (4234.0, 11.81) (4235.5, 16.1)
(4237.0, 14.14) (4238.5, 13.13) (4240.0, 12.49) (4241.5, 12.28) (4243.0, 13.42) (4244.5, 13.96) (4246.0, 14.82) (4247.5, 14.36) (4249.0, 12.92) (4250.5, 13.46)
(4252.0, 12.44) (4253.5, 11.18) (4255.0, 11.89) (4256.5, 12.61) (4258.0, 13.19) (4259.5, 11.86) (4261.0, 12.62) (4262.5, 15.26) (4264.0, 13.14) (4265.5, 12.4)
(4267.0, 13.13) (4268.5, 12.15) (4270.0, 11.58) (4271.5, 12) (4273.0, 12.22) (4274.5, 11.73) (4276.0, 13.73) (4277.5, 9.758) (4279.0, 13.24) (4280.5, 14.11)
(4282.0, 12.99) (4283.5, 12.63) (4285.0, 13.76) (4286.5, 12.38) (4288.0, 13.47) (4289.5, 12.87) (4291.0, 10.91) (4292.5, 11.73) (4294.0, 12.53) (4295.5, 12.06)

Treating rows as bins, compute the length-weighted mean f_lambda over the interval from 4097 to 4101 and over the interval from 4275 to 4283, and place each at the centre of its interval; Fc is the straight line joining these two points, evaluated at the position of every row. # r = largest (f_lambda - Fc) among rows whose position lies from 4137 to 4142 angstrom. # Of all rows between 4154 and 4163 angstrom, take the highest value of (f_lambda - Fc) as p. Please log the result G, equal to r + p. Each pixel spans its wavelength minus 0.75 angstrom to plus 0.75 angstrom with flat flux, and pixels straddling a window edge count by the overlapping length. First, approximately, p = 1.4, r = 2.8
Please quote 4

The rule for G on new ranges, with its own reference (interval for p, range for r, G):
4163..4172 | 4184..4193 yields 4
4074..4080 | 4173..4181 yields 3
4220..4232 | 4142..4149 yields 2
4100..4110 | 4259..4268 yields 6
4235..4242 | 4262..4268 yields 6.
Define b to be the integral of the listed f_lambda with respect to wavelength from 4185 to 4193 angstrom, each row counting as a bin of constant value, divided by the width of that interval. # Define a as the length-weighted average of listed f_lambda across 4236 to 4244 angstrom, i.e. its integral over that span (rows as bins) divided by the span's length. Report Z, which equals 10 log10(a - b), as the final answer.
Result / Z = 0.7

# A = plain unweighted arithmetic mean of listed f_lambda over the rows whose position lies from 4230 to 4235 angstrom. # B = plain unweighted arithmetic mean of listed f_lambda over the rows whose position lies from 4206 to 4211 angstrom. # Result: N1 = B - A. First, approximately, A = 12.4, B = 13.4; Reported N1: 1.1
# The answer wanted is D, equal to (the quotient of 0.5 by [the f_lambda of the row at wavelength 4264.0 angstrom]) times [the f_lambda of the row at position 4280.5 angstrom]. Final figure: 0.54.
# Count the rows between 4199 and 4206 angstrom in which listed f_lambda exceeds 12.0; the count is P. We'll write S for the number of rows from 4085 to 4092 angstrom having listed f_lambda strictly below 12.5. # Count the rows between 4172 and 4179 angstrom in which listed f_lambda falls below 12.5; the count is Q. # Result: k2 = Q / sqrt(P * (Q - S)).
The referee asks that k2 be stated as 1.50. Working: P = 2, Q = 3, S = 1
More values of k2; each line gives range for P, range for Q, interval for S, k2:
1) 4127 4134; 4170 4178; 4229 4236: 2.00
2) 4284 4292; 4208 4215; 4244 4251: 0.71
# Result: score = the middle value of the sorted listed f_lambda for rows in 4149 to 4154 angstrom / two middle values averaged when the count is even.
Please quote 11.0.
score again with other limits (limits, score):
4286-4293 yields 12.4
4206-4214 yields 12.9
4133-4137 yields 12.4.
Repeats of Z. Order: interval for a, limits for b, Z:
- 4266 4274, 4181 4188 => 0.0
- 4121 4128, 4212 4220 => 0.9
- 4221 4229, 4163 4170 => 1.6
